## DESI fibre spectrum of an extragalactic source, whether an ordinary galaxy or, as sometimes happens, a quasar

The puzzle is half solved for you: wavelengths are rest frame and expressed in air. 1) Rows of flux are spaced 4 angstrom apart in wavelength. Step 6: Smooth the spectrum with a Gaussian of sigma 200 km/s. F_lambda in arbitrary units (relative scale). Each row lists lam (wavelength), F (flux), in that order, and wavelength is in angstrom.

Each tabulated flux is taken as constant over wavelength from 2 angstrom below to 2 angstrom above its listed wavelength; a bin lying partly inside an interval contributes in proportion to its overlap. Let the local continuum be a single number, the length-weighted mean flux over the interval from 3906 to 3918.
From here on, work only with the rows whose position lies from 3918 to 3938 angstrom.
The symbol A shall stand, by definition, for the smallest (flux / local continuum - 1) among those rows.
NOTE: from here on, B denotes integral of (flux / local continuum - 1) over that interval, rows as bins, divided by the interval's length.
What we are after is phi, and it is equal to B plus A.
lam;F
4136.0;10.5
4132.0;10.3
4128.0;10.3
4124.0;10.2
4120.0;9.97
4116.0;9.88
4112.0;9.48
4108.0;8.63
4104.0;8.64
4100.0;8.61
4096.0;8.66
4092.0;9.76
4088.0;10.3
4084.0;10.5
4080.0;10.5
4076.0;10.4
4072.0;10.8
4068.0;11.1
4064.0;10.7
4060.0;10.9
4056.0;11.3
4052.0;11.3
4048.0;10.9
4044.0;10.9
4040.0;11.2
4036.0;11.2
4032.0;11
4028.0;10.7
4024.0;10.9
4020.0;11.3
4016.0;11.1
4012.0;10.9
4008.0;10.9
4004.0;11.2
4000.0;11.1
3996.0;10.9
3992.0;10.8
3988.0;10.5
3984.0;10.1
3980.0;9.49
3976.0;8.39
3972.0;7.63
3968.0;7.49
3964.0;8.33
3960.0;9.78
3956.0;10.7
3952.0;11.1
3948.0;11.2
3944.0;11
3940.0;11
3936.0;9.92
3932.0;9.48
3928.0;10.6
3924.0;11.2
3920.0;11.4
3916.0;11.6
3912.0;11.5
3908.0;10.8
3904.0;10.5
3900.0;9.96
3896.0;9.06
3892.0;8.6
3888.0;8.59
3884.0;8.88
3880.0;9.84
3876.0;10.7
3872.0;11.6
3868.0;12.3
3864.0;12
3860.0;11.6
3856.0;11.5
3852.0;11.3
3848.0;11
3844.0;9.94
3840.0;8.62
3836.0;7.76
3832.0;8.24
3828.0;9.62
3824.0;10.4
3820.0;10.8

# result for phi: -0.2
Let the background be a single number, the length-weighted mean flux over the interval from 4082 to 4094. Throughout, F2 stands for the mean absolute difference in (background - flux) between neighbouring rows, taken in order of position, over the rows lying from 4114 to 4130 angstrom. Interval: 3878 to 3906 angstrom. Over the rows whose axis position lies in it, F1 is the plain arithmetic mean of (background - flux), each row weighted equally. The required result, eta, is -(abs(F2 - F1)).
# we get -0.7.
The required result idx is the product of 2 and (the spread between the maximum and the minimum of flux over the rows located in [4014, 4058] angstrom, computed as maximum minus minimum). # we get 1.2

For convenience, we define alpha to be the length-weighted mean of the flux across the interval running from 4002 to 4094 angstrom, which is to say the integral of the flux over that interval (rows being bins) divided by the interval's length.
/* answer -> 10.9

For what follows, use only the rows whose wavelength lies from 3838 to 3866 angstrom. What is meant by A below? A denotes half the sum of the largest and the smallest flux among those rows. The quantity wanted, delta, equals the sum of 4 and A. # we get 14.3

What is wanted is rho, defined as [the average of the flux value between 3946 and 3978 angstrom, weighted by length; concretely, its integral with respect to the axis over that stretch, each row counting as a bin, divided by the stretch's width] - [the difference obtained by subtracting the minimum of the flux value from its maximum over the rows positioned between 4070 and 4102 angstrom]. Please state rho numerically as 7.1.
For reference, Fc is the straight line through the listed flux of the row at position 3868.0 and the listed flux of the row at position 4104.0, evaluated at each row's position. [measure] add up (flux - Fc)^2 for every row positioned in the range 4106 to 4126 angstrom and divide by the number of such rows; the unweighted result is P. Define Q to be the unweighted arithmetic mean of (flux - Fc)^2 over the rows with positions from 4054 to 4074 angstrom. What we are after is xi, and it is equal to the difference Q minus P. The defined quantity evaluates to 1.1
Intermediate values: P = 1.8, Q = 2.9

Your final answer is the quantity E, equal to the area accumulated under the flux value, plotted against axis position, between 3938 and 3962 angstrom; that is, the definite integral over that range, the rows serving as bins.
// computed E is 259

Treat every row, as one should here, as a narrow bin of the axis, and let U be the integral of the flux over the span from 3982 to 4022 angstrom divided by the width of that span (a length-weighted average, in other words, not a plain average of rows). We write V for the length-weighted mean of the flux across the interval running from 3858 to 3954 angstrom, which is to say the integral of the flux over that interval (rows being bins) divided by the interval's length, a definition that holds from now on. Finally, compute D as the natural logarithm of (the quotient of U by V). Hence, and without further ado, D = 0.026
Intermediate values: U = 10.9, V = 10.6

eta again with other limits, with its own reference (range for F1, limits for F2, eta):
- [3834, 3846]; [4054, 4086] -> -1.2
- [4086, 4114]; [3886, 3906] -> -0.6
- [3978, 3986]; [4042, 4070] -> -0.2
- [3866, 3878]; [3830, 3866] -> -1.9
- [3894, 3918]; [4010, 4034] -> -0.6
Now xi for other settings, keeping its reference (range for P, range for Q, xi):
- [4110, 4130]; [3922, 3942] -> -1.5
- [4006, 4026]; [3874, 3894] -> 6.9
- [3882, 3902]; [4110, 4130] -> -6.2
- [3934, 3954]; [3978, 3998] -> 0.0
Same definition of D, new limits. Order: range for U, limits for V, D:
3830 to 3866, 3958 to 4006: 0.058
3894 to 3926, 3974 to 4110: 0.028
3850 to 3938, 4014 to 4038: -0.041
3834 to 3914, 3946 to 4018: 0.021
